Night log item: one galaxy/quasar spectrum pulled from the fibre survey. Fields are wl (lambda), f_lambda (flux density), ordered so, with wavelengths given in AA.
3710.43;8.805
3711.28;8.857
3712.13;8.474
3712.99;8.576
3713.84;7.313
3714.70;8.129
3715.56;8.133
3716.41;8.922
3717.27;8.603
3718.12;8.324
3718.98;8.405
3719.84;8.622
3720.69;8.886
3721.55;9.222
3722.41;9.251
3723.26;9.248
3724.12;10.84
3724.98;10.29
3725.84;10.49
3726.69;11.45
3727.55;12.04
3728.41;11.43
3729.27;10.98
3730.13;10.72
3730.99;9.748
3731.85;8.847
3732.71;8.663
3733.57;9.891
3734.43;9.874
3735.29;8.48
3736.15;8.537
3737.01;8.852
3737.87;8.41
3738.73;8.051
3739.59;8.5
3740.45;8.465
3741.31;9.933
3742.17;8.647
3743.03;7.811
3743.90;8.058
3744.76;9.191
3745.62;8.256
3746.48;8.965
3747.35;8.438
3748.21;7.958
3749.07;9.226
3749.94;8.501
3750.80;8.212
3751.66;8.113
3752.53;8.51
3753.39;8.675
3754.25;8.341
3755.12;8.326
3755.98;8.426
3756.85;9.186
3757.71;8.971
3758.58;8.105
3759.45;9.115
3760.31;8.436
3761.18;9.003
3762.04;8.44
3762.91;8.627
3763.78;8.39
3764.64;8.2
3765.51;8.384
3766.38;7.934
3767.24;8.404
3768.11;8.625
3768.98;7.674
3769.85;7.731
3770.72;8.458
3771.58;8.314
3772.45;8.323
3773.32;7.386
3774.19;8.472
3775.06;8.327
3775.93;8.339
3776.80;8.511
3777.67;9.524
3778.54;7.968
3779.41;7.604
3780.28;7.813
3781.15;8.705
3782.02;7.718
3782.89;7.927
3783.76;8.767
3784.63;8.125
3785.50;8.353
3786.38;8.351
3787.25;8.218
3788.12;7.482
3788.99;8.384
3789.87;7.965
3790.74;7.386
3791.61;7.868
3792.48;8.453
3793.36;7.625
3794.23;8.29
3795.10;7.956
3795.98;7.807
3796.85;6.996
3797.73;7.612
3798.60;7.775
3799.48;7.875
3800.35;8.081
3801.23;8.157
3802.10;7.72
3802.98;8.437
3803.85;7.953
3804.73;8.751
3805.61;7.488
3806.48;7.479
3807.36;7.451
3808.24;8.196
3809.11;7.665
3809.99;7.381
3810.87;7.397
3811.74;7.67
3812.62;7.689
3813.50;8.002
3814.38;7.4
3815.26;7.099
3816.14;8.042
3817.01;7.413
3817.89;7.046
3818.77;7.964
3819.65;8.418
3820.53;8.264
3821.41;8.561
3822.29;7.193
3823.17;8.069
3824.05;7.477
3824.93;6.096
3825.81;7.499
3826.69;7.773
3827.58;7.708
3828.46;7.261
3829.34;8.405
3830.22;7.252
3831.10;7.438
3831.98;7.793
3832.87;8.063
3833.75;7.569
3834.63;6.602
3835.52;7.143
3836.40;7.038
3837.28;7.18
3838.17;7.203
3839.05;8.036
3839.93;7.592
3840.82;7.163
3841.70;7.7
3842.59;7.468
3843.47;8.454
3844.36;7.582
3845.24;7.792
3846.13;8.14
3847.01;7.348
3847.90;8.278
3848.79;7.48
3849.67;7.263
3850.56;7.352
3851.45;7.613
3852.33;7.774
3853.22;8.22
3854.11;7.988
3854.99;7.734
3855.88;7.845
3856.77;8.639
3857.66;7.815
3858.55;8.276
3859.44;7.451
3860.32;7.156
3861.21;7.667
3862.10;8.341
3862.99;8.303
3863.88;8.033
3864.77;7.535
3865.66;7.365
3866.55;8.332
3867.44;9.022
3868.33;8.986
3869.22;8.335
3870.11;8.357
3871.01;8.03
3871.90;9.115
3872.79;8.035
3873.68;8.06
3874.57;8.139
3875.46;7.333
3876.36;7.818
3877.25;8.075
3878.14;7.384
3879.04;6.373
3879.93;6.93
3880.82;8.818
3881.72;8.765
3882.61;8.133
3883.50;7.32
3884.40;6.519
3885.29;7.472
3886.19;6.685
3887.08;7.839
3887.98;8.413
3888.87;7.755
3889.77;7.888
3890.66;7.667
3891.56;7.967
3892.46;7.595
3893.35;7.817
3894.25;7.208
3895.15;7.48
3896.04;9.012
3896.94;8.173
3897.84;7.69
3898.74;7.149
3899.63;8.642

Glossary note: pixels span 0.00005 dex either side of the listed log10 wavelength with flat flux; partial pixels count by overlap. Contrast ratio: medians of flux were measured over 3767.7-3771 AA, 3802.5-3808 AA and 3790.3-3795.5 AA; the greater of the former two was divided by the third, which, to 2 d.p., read 1.02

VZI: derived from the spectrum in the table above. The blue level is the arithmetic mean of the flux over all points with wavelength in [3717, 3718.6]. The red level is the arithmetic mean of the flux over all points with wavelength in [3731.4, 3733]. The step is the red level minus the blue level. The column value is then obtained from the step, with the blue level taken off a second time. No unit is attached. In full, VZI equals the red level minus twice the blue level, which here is -8.2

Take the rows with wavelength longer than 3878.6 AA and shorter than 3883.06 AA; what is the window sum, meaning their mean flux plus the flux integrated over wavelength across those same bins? 42.7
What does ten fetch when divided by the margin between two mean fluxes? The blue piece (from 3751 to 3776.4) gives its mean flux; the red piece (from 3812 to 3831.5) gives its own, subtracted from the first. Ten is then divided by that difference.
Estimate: 13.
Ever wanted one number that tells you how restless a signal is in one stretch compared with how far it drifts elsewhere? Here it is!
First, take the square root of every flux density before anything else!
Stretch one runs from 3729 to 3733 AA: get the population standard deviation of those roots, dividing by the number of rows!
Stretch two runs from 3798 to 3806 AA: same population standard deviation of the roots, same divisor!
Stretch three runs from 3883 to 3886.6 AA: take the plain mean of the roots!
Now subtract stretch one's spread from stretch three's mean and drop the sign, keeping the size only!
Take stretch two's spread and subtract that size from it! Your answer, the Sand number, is -2.43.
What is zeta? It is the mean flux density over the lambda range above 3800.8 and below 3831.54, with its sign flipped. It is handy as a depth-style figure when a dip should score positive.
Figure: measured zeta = -7.71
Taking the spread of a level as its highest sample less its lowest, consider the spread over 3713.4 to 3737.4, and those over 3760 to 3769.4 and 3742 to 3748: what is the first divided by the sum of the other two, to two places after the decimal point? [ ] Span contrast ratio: 1.74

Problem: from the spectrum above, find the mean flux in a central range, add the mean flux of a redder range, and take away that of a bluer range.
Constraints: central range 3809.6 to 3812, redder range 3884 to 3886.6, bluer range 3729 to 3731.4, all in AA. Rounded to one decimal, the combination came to 3.9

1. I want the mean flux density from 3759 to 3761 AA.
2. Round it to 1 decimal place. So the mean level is 8.8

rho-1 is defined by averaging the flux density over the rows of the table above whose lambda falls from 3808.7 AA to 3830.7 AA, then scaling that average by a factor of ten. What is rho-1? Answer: 76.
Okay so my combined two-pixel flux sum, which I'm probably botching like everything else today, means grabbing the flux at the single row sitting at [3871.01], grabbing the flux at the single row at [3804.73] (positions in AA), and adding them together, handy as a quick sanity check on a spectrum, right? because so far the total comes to 16.8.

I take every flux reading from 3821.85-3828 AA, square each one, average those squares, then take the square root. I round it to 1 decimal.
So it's 7.4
